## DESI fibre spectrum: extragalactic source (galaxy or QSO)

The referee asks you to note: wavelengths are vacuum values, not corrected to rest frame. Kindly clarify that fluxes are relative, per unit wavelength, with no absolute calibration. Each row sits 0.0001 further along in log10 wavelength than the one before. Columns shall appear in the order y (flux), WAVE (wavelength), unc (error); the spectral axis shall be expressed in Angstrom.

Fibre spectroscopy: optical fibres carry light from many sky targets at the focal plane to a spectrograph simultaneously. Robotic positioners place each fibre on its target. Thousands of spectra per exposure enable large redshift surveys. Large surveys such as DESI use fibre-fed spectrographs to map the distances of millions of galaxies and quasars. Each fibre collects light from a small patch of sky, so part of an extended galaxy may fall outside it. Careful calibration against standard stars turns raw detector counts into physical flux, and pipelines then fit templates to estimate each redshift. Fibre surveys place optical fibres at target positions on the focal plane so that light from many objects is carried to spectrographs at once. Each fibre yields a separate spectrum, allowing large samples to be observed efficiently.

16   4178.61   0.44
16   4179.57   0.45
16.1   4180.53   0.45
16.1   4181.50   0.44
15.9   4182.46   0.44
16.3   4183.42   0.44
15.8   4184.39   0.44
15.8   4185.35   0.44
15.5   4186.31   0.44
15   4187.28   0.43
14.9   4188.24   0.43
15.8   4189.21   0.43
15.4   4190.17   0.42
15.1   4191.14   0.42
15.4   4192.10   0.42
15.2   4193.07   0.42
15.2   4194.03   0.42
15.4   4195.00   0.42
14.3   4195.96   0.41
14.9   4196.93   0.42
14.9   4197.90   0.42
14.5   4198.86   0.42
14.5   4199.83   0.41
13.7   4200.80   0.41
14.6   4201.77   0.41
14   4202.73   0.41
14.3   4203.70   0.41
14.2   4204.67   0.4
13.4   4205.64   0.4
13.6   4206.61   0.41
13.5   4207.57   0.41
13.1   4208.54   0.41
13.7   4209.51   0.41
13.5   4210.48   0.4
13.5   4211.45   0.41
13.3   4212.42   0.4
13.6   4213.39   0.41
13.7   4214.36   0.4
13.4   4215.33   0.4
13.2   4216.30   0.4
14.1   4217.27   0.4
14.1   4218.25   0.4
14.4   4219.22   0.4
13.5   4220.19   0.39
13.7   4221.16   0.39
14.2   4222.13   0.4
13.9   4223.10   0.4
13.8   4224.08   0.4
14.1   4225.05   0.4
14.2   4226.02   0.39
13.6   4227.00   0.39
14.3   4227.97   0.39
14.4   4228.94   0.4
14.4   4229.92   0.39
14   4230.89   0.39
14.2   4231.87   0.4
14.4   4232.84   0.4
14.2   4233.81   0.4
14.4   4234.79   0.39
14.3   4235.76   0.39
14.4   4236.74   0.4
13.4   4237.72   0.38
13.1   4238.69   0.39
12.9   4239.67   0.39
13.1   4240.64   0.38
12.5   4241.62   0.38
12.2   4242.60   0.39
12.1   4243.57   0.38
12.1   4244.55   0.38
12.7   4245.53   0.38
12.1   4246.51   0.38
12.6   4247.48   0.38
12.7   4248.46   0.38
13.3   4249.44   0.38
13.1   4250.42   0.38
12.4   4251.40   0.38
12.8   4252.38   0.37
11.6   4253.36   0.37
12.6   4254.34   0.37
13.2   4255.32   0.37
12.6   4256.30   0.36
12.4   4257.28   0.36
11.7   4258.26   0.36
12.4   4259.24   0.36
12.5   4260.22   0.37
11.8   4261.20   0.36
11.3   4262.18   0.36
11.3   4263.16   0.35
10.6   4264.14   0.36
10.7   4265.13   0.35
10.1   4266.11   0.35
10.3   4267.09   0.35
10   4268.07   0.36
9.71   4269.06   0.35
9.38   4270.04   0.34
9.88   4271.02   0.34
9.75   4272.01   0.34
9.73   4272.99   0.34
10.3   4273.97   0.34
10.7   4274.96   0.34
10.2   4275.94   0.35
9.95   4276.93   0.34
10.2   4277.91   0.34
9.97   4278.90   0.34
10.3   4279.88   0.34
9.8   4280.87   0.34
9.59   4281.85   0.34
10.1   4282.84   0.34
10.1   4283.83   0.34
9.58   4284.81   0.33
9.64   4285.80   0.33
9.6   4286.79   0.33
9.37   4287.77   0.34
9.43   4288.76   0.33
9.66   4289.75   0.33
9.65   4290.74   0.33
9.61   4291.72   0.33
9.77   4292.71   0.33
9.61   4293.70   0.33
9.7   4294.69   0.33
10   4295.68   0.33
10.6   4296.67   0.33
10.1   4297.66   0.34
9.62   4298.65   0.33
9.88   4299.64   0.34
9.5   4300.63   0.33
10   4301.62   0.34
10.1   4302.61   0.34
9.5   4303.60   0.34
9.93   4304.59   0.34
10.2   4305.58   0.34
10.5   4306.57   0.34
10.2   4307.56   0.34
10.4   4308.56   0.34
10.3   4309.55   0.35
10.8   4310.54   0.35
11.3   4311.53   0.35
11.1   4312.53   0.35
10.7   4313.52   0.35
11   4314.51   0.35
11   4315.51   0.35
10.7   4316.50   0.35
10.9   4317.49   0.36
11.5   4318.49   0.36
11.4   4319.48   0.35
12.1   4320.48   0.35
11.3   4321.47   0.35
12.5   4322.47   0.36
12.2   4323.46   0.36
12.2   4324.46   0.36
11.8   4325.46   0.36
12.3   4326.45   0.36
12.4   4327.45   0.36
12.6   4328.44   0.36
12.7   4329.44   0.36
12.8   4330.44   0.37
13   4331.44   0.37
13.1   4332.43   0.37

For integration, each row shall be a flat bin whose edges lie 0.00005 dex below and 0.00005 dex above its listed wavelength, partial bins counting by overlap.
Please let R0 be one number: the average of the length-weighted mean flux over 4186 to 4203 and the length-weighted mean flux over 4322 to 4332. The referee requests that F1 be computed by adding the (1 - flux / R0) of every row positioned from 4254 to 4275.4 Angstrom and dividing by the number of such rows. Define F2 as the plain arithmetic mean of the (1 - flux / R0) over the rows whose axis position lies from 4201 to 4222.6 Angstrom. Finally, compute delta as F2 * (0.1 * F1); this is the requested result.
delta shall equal -0.0001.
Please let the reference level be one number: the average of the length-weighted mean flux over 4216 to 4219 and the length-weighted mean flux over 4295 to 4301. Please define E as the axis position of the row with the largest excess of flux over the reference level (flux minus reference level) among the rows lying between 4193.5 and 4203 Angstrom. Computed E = 4195.00 Angstrom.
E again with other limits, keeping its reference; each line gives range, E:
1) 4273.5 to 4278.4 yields 4274.96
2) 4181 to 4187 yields 4183.42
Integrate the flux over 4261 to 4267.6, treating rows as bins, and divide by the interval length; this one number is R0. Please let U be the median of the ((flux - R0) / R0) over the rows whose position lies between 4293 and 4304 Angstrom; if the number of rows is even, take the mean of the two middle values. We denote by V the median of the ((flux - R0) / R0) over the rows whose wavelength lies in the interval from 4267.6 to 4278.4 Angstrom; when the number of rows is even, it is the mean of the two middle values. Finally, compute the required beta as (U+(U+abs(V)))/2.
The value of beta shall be -0.05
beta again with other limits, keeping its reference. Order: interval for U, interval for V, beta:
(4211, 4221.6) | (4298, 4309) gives 0.29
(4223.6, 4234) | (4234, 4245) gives 0.42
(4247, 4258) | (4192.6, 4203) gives 0.34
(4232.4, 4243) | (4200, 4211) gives 0.37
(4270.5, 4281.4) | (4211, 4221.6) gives 0.05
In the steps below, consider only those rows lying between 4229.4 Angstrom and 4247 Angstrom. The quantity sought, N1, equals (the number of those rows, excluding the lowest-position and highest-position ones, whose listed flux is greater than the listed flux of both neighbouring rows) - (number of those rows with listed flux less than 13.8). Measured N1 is -5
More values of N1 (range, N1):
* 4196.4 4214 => -6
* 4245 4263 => -14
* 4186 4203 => 3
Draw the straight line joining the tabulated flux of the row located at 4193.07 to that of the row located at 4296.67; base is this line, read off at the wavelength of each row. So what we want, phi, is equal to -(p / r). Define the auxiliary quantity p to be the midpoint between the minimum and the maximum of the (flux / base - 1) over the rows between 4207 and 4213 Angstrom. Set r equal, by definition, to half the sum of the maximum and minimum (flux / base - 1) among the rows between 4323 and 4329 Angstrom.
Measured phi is 0.2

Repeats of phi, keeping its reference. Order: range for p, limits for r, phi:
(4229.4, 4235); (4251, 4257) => 9.3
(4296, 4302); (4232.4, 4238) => 0.9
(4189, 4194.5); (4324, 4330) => 0.0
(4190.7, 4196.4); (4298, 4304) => -0.3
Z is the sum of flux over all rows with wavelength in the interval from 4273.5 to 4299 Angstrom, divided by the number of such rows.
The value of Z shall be 9.9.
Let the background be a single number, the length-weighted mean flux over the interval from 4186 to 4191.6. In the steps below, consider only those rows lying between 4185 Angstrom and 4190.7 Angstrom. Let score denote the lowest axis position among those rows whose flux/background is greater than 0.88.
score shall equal 4185.35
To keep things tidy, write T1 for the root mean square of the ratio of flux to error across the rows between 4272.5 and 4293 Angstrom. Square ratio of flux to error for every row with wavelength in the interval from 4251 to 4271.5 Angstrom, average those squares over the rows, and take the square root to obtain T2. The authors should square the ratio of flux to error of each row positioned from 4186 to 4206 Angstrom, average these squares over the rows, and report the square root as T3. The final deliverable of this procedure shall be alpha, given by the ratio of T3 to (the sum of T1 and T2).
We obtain 0.58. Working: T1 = 29.3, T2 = 32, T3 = 35.4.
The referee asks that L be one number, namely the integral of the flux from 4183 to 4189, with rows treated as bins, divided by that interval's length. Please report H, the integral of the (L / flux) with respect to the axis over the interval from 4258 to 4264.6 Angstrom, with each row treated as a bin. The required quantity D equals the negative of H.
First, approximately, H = 8.8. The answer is -8.8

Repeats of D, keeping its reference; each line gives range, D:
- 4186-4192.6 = -6.7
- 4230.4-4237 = -7.2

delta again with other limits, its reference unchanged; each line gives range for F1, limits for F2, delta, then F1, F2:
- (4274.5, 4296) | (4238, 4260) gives 0.0023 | 0.28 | 0.08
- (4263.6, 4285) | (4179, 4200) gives -0.0033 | 0.27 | -0.12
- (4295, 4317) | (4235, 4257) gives 0.0016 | 0.24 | 0.06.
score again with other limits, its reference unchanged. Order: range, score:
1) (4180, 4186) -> 4180.53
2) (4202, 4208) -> 4202.73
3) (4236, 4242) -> 4236.74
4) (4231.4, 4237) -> 4231.87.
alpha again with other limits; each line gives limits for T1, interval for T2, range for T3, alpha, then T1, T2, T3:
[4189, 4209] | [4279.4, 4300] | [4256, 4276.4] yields 0.48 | 35.1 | 29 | 30.8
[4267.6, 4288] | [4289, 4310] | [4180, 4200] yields 0.61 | 29.1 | 30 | 35.9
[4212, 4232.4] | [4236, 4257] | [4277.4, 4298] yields 0.43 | 35.0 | 34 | 29.4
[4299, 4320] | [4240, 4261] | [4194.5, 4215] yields 0.54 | 30.4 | 33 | 34.2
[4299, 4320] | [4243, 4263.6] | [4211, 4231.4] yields 0.55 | 30.4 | 33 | 34.9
